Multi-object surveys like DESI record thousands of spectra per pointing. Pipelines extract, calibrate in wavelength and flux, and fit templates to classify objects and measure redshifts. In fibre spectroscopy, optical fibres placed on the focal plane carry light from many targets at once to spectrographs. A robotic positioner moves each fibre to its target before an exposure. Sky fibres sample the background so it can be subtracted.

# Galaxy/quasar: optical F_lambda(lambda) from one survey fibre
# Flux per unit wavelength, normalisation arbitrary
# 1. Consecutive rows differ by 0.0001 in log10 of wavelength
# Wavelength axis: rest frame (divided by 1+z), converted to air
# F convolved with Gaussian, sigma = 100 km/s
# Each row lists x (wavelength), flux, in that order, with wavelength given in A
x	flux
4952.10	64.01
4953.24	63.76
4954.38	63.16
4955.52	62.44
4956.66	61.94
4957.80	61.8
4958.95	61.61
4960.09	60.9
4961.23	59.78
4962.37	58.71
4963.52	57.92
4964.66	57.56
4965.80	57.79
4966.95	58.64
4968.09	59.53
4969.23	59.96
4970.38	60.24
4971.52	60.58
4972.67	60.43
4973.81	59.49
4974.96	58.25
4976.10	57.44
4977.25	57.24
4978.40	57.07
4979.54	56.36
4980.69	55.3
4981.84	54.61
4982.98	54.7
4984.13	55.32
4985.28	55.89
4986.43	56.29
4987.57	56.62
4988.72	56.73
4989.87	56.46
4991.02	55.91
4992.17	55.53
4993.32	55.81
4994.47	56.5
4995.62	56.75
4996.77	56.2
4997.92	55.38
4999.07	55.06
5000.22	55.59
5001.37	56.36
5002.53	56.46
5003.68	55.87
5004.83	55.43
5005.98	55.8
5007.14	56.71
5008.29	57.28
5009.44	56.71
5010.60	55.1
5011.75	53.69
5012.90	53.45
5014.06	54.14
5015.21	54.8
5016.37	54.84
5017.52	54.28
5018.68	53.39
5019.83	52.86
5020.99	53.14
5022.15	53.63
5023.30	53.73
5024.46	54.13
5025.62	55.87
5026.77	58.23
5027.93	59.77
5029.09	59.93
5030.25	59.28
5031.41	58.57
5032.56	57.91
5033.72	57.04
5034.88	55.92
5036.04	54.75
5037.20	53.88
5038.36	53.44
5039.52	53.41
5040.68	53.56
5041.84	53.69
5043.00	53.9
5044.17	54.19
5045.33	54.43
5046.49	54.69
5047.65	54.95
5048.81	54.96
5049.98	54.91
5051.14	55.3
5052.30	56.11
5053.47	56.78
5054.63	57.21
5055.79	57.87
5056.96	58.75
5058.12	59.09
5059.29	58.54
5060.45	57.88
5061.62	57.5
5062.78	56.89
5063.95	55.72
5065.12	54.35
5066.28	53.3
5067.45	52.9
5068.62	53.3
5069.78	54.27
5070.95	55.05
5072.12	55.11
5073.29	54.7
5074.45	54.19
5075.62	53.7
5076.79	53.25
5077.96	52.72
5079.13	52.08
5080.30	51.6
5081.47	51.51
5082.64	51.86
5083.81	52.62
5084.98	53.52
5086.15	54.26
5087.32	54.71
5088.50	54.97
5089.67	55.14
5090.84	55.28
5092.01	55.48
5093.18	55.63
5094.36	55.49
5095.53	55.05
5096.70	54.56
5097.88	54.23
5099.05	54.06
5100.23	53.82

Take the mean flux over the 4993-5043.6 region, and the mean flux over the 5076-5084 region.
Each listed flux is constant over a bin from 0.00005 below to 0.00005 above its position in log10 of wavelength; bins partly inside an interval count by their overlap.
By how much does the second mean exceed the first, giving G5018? -3.3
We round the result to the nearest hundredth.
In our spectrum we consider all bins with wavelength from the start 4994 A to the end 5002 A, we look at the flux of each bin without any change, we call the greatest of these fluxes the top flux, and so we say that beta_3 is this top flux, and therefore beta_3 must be 56.75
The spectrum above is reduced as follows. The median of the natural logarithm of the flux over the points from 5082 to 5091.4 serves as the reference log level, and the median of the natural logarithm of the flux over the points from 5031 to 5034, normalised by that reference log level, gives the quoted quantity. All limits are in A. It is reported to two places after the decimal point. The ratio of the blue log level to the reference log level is 1.02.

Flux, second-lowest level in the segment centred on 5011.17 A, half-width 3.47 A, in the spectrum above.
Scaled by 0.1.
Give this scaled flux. 5.37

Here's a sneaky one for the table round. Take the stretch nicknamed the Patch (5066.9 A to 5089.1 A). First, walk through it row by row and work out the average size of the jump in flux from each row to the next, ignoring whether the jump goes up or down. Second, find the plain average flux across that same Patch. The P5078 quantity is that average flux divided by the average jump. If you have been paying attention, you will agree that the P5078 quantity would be 104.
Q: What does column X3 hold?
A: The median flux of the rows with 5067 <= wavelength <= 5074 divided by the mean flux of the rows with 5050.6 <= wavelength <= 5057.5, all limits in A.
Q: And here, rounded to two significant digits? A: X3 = 0.96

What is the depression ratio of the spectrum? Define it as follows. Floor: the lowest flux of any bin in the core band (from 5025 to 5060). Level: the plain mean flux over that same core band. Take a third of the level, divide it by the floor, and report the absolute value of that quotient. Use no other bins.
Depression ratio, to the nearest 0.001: 0.351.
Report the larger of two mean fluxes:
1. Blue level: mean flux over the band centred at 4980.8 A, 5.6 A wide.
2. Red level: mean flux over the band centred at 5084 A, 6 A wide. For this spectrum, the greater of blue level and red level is 55.6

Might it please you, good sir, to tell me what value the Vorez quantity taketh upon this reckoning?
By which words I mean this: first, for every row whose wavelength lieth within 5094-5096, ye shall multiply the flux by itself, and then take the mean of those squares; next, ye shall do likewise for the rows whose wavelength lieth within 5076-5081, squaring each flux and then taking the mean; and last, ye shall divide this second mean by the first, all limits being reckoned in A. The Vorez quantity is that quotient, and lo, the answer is 0.90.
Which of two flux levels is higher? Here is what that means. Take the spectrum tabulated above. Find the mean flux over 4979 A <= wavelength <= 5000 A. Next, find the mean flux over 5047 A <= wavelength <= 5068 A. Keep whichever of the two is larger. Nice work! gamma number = 56.3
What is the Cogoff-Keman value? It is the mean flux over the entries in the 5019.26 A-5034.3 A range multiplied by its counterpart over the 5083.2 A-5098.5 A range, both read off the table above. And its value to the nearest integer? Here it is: 3088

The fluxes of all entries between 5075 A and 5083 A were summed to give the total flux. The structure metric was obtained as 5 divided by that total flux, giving 0.0136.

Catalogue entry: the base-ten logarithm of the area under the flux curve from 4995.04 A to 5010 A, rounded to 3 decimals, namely 2.924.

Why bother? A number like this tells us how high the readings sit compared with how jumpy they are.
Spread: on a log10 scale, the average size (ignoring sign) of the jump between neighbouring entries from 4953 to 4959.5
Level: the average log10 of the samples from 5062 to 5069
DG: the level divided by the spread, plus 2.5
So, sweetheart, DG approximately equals 585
